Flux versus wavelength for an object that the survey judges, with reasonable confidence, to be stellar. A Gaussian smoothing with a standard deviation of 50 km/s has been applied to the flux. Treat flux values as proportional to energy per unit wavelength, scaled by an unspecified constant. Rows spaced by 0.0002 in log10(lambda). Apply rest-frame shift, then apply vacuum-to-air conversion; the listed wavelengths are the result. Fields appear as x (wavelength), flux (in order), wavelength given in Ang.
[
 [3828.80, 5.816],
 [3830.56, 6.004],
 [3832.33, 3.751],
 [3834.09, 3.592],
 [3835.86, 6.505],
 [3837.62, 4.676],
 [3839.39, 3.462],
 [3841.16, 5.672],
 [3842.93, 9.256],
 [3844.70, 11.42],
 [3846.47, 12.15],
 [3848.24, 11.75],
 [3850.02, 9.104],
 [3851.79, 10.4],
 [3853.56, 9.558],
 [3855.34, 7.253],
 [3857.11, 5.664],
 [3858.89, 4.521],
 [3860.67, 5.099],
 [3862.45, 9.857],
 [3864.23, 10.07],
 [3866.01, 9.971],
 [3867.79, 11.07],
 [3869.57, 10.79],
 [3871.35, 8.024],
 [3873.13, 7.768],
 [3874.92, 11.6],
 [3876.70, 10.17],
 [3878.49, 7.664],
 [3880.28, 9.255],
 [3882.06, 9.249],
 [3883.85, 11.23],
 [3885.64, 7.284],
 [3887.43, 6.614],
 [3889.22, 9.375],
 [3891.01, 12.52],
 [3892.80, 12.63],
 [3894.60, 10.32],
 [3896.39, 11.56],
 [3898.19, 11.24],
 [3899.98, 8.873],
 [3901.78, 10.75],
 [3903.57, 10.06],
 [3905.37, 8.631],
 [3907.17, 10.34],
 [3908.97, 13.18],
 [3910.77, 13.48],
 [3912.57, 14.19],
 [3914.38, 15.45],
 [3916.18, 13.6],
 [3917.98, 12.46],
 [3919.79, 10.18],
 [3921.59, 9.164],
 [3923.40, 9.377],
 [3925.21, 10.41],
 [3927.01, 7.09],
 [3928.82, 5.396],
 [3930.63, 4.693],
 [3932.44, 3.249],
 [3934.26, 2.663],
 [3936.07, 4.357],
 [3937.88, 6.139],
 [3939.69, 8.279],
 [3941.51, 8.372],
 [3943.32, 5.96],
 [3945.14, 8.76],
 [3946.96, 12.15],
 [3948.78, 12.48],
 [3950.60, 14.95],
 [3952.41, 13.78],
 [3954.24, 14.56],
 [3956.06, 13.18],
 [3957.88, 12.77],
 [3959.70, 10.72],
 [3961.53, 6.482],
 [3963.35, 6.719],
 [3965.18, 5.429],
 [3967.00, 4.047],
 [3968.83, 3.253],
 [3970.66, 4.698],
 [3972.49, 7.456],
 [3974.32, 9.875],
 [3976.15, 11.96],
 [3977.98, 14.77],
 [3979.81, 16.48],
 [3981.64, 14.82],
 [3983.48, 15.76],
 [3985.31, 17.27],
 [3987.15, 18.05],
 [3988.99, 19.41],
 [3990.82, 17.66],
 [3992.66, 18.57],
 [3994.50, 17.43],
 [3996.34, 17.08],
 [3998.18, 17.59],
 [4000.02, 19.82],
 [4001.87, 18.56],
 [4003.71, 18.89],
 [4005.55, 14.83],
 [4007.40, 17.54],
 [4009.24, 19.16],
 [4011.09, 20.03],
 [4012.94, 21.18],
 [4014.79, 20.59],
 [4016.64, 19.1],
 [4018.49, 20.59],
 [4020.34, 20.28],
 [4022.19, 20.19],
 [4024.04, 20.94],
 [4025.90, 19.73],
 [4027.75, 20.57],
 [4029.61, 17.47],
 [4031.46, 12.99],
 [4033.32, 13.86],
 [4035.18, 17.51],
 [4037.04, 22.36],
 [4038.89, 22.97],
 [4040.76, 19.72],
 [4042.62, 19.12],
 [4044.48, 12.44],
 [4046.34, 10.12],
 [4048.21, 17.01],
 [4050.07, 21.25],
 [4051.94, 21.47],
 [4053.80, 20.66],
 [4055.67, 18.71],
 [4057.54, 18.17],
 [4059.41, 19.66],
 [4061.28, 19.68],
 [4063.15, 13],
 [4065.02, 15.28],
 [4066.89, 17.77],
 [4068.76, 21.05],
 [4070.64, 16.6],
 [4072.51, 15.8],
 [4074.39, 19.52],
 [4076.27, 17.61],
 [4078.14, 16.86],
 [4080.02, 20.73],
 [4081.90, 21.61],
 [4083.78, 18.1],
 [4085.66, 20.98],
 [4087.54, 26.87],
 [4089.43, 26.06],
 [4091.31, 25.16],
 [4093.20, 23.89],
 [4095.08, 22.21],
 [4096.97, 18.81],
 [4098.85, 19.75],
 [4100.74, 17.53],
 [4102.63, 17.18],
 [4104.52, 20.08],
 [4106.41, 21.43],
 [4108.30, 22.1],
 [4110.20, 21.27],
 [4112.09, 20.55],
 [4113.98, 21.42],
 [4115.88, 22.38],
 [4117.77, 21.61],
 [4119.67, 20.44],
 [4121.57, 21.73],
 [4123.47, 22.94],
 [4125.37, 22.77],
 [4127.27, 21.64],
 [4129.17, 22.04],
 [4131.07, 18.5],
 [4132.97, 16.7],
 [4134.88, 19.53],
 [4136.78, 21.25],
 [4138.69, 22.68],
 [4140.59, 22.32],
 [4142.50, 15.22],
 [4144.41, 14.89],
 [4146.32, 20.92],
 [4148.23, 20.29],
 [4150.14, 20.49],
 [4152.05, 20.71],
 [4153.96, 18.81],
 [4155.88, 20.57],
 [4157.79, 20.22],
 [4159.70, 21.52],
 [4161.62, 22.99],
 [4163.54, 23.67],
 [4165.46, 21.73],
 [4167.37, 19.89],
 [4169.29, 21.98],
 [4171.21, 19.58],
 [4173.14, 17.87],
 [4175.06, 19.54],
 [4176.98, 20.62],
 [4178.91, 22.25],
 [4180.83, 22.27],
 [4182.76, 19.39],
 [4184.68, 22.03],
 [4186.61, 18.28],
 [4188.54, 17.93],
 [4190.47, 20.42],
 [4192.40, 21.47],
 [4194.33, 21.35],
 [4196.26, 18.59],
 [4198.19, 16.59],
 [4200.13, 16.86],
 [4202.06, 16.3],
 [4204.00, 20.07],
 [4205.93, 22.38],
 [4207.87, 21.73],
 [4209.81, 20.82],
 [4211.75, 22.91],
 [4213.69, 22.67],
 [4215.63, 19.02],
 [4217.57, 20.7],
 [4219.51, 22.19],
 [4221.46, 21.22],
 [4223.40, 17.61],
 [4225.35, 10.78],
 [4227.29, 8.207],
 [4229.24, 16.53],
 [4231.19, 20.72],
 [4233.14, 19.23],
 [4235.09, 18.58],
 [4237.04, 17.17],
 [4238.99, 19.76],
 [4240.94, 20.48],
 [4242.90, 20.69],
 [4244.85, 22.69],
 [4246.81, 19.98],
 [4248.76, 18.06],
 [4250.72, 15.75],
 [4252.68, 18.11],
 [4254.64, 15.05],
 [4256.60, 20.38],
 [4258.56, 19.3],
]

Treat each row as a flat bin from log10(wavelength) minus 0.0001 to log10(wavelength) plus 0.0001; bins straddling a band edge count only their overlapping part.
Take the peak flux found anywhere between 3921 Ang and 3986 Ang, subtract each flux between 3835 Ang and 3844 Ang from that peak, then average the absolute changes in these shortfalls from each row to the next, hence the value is 2.21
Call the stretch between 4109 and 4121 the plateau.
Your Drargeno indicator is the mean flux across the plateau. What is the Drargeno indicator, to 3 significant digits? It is 21.3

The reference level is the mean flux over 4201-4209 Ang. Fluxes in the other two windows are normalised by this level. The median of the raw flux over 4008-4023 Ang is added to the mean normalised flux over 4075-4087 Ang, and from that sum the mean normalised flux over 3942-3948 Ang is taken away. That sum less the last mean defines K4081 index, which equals 21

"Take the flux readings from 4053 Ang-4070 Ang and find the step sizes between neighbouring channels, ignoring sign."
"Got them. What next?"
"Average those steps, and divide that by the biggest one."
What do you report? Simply 0.35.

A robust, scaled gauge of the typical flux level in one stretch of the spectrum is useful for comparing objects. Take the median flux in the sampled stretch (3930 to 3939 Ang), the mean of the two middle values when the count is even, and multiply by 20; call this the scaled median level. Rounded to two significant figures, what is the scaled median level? 87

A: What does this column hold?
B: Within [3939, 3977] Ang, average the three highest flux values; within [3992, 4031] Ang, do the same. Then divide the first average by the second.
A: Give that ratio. 0.7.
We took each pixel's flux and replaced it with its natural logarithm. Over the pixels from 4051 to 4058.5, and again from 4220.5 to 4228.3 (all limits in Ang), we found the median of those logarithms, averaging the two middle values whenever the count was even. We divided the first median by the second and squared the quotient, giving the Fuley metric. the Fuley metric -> 1.3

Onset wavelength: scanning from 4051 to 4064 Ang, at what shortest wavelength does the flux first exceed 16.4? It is 4051.94 Ang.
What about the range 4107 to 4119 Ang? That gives 4108.30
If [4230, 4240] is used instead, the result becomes 4231.19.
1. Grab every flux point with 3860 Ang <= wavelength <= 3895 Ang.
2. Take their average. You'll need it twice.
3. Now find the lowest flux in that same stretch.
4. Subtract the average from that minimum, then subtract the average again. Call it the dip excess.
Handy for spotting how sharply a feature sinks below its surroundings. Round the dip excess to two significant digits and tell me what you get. -14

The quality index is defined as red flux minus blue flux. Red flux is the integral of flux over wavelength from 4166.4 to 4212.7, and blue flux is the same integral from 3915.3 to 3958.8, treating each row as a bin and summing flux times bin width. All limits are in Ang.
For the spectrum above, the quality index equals 522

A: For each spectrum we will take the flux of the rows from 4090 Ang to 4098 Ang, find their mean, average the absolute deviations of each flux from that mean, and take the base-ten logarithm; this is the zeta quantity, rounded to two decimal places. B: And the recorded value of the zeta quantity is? 0.30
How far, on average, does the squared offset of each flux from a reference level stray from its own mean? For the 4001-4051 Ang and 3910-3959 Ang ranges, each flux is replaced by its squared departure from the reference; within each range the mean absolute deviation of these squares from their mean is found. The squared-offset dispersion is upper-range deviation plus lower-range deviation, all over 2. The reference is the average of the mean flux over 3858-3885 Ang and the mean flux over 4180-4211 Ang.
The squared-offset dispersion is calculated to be 24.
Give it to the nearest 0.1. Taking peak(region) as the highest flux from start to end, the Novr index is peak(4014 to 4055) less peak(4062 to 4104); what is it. -3.9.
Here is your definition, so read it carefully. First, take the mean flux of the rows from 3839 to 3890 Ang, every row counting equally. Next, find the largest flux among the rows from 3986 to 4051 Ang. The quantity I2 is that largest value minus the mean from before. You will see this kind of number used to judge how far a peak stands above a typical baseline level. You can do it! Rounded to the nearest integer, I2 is 14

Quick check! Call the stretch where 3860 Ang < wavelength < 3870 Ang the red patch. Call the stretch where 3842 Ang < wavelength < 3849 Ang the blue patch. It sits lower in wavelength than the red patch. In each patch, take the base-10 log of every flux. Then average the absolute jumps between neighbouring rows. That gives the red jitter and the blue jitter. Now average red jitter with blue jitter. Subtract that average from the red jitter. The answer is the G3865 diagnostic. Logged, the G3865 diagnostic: 0.01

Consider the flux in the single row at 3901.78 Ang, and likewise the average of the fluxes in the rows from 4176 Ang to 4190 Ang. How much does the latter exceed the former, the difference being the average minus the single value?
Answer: 9.6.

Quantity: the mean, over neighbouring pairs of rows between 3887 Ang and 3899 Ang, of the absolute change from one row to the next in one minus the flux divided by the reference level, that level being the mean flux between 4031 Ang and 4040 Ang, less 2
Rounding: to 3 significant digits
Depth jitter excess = -1.91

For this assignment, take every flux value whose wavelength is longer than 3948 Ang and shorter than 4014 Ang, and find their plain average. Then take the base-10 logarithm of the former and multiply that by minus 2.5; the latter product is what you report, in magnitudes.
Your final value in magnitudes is -2.87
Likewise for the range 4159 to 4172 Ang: -3.34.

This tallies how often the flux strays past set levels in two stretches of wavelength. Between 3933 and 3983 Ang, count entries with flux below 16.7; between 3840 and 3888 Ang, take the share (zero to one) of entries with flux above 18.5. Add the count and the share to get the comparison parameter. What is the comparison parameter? 27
